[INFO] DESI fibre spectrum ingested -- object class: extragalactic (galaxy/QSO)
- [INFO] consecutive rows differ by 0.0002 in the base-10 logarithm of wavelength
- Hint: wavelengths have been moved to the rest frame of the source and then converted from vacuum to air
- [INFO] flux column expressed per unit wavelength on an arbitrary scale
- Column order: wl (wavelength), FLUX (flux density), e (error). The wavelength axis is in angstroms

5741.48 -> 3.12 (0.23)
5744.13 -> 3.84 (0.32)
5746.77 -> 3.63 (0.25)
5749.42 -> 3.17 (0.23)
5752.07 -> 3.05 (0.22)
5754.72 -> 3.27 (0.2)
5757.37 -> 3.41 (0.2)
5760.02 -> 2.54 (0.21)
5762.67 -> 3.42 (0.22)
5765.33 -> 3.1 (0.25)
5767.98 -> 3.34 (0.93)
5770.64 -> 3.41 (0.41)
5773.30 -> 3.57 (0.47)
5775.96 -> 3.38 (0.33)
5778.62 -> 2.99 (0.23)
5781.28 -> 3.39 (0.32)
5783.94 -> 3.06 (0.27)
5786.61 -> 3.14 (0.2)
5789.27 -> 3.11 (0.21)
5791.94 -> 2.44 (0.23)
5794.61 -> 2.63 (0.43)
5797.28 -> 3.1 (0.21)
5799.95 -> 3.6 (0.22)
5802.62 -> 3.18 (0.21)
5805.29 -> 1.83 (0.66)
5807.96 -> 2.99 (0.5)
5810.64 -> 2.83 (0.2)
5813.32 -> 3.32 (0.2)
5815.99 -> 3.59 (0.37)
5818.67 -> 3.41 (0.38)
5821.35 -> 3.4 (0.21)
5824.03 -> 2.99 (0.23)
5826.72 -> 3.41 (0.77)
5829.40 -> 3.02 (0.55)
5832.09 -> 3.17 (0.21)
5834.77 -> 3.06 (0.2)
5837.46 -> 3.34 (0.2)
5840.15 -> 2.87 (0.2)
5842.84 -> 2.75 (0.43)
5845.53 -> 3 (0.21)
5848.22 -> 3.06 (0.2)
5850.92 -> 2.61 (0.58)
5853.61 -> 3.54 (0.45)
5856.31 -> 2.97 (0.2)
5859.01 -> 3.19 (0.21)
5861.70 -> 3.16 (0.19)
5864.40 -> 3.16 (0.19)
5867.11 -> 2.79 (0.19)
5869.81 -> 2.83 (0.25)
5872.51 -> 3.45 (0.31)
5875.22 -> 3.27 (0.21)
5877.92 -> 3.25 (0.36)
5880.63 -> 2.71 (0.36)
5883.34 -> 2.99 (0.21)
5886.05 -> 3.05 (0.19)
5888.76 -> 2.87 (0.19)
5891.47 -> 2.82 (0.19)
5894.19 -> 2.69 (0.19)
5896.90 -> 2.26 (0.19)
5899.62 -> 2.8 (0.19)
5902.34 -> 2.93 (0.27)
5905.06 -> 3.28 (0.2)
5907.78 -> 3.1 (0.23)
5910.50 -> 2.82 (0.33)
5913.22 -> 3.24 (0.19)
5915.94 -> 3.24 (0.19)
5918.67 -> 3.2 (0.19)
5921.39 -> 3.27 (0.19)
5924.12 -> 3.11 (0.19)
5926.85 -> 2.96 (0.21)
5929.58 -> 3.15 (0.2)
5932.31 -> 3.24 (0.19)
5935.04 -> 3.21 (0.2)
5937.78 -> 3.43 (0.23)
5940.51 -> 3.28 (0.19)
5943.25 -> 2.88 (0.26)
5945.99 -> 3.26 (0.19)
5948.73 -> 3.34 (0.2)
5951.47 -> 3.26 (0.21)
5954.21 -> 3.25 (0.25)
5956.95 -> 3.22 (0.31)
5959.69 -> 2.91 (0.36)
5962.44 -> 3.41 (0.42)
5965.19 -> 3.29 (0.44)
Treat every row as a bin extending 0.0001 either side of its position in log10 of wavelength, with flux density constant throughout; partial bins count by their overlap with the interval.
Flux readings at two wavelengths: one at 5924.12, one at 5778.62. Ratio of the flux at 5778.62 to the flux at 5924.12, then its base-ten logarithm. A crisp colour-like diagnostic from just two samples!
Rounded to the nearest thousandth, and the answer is -0.017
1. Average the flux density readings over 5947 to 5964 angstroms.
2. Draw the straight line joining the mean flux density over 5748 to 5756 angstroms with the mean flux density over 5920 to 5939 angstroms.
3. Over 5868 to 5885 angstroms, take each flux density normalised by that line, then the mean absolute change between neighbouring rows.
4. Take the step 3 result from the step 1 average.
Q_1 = 3.13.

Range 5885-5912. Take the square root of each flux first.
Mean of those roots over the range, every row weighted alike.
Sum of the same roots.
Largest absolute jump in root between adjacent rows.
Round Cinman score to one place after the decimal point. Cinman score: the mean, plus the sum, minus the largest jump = 18.4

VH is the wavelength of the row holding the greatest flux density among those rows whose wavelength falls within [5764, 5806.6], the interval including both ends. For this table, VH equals 5799.95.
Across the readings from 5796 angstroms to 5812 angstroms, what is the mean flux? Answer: 2.92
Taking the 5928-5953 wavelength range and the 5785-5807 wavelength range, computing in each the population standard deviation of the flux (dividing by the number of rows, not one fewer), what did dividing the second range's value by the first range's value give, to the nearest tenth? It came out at 3.6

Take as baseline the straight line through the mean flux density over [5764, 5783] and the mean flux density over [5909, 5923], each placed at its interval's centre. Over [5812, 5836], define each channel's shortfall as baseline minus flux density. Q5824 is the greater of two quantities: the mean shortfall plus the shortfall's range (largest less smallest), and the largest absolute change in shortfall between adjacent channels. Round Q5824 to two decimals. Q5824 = 0.58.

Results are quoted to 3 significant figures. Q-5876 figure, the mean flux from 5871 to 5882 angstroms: 3.17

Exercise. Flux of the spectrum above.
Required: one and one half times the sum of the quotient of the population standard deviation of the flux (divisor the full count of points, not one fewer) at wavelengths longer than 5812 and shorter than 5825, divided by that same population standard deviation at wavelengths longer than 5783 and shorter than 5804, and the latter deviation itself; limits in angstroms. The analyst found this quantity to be 1.4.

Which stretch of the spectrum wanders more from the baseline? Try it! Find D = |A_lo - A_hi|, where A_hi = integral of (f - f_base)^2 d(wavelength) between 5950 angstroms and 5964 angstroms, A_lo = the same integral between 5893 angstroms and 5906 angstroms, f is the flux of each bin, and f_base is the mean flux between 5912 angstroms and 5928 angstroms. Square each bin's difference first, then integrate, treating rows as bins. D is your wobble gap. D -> 3.0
